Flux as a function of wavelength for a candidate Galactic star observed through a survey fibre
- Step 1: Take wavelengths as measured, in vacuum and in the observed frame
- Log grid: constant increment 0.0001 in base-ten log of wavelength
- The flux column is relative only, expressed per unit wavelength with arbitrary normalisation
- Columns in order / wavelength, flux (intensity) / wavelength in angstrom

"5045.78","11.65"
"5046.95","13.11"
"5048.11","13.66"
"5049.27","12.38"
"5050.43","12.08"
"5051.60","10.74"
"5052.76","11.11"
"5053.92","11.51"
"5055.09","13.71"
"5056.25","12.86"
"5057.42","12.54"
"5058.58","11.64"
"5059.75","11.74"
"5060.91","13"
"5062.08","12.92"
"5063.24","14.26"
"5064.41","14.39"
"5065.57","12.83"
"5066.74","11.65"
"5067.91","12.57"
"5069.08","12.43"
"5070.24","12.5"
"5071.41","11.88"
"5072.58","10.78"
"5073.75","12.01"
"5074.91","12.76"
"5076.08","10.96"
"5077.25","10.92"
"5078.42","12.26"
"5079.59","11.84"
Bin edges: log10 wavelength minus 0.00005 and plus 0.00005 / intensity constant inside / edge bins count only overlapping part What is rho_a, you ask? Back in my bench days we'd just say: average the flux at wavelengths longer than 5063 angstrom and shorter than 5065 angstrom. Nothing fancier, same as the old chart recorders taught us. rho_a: 14.3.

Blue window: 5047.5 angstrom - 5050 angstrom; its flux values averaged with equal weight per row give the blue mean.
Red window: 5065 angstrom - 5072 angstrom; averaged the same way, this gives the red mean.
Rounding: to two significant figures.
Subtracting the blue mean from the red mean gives -0.71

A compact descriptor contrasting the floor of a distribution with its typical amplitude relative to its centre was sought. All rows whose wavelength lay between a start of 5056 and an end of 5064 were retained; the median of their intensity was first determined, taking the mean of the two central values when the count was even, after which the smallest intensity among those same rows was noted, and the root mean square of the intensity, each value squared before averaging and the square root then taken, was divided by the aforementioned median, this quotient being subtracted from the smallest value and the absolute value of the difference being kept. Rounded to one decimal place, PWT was 10.6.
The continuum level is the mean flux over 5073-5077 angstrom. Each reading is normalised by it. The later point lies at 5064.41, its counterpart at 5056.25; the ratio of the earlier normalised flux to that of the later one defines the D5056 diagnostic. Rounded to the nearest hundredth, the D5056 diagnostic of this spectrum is 0.89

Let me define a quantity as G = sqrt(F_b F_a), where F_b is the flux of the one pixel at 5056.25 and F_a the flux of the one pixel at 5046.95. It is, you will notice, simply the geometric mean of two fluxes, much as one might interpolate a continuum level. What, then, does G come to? 13.0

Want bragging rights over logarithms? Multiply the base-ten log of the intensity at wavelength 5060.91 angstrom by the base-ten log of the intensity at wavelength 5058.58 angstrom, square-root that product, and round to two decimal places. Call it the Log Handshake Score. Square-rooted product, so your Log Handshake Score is 1.09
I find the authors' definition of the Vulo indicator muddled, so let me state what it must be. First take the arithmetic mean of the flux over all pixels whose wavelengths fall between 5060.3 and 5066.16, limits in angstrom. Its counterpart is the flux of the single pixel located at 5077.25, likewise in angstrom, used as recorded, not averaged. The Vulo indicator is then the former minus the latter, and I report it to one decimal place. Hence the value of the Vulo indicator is 2.6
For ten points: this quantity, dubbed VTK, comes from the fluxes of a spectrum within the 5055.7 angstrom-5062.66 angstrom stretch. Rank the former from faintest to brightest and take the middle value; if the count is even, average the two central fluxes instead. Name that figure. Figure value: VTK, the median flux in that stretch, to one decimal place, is 12.7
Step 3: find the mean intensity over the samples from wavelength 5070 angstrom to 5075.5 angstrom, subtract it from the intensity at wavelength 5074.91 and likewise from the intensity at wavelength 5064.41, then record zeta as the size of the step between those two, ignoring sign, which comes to 1.6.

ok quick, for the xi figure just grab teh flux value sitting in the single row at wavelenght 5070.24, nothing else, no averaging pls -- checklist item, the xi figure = 12.5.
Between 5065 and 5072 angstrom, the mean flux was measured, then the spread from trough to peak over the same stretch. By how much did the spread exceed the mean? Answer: -11.1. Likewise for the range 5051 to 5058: -9.1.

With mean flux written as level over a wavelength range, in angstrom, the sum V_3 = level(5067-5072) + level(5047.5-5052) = 24.6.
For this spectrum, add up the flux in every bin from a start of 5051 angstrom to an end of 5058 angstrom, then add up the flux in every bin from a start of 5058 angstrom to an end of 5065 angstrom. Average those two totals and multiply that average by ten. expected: 752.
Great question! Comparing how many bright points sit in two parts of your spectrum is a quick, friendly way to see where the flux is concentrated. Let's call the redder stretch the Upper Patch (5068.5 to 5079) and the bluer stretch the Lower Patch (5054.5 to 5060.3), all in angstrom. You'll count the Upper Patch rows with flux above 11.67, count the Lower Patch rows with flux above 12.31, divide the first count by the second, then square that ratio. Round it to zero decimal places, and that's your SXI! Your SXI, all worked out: 4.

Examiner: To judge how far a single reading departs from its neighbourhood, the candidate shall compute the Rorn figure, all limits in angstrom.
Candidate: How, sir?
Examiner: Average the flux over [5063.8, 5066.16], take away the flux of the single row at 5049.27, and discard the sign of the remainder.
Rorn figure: 1.23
